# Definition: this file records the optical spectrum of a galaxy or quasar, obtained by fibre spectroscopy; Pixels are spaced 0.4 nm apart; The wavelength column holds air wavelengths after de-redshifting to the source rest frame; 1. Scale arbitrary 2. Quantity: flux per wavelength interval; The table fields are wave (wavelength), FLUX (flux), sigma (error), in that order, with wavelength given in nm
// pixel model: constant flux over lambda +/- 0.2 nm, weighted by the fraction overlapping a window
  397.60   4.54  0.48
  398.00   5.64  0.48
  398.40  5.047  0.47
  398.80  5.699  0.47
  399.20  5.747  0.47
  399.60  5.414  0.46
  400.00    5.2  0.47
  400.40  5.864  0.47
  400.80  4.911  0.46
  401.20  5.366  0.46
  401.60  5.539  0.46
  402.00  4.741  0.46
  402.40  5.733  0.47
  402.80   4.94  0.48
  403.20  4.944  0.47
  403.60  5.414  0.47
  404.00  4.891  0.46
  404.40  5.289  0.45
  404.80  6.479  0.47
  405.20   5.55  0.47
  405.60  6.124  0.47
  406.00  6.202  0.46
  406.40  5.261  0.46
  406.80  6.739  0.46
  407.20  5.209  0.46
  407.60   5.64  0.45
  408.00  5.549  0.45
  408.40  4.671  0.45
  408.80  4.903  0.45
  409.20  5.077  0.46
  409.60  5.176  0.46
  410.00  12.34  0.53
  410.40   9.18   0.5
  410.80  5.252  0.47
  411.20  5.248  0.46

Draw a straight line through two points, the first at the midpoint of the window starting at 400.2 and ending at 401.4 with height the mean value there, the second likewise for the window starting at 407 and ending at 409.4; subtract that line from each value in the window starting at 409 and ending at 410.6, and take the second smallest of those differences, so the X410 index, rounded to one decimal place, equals 0.0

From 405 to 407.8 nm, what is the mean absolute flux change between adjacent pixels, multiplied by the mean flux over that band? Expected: 4.9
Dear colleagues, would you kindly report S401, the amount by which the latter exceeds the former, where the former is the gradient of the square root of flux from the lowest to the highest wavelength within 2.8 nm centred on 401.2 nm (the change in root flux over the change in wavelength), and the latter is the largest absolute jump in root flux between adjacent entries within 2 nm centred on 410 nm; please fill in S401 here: 1.2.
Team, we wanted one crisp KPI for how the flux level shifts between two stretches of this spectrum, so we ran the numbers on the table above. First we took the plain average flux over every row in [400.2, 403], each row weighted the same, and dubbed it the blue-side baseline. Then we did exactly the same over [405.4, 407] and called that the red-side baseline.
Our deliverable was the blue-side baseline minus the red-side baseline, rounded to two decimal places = -0.78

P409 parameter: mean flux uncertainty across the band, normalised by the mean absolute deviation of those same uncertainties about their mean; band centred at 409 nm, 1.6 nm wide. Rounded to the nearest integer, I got 91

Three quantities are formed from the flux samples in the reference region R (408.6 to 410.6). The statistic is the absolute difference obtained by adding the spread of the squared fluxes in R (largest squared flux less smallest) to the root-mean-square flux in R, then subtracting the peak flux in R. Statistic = 124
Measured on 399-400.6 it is 7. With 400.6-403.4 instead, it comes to 10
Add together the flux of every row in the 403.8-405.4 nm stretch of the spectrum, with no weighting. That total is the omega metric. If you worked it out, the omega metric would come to 22.2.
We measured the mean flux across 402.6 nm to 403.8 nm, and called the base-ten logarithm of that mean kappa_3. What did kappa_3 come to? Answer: 0.708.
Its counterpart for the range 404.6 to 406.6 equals 0.773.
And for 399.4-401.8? 0.731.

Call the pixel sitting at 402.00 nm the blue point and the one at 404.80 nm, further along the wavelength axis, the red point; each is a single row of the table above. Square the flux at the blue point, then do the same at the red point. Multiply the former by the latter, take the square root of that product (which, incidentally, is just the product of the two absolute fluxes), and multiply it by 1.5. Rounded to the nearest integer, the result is 46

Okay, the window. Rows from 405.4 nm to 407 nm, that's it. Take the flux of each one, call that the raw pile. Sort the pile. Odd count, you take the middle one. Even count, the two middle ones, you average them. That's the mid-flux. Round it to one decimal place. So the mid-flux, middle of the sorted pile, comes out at 6.2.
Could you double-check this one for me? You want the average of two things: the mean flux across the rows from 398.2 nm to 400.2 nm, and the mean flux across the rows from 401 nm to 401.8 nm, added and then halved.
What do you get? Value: 5.44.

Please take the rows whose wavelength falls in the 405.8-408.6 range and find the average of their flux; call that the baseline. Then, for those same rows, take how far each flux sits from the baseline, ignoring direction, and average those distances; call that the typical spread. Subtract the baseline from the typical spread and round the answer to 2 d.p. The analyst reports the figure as -5.11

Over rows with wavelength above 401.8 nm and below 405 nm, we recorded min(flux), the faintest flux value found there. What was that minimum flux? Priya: 4.741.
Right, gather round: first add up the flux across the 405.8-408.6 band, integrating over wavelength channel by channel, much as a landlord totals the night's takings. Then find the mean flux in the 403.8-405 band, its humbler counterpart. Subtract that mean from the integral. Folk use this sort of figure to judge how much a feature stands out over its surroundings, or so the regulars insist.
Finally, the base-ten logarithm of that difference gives 1.01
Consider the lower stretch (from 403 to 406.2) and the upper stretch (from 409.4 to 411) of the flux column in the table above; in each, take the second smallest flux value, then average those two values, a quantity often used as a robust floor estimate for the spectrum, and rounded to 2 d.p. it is 5.10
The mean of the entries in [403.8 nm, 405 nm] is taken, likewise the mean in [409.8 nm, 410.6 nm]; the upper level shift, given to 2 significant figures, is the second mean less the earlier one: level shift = 5.2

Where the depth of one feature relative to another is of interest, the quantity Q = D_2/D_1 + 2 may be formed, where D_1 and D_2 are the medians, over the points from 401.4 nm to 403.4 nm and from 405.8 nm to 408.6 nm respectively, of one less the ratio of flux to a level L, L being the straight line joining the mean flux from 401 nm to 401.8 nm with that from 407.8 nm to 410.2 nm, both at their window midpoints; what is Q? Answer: 2.9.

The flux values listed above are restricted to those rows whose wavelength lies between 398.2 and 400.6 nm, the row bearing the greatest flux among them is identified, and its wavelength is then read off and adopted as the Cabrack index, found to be 400.40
